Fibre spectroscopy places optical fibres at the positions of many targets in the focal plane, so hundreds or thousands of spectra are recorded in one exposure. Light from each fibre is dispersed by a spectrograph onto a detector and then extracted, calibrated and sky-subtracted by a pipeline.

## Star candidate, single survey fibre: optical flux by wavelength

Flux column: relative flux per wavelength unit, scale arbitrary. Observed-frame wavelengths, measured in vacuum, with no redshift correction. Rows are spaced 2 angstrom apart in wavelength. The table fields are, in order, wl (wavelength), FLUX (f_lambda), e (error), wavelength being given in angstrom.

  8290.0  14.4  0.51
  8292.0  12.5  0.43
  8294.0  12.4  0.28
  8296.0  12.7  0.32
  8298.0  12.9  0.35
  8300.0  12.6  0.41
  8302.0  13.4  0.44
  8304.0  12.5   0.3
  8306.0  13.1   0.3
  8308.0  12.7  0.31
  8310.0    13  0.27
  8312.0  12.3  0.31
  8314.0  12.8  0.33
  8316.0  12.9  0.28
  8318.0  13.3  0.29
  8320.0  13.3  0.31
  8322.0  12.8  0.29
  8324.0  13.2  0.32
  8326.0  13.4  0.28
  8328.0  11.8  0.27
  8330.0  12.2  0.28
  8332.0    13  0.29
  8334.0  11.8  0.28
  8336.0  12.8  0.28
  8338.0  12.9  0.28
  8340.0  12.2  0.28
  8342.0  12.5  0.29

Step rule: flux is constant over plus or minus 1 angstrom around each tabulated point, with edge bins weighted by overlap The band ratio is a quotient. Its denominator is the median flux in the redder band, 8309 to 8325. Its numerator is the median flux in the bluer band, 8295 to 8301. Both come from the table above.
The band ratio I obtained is 0.98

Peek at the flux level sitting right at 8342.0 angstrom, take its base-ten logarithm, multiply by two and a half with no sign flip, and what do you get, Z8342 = 2.74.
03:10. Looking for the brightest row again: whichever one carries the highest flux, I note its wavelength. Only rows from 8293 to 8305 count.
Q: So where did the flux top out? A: 8302.0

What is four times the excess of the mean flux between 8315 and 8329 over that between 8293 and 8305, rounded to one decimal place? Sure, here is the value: 0.8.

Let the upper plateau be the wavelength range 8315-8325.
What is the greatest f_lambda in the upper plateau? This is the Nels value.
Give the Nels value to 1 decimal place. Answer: 13.3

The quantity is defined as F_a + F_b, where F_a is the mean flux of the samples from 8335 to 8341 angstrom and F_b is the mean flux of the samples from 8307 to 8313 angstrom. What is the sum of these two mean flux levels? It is 25.3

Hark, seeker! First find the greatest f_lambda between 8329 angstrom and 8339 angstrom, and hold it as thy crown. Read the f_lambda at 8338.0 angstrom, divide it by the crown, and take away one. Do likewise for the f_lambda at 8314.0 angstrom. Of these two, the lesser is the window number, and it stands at -0.0154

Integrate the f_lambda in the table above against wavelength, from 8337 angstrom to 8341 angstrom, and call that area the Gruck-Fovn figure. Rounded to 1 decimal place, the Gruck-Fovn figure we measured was 50.2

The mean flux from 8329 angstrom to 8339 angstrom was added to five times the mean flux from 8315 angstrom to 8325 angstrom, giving 78.0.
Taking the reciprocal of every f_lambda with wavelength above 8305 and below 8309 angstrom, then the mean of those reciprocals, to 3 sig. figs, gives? 0.0775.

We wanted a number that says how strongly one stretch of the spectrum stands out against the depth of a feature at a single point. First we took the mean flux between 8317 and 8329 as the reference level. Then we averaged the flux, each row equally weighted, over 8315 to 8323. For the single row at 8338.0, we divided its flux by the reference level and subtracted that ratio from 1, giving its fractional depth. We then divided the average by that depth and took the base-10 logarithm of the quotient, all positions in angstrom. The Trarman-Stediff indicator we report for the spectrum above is 3.41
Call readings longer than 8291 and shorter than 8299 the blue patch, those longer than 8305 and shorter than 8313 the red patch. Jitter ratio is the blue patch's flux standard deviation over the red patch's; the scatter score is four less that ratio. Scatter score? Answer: 3.38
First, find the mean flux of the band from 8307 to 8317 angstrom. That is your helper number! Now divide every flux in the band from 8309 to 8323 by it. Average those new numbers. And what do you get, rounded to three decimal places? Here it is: 1.014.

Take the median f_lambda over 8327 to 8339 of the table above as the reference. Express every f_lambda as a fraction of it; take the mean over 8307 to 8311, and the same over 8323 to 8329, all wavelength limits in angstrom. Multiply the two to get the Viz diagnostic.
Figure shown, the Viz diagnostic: 1.05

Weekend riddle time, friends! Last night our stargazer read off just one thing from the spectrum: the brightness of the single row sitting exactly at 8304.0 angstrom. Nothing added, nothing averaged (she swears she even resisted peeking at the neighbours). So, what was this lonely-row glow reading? 12.5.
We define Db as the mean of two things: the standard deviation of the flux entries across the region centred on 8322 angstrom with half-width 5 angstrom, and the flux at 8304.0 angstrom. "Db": 6.4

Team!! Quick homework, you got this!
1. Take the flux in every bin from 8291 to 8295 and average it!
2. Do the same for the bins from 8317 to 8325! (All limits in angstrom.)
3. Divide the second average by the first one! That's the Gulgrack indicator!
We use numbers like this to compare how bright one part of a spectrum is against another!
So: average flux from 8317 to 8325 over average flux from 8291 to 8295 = 1.06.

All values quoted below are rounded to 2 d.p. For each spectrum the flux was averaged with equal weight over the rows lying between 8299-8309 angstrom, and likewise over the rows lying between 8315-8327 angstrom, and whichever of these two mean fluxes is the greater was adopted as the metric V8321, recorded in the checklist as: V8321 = 13.15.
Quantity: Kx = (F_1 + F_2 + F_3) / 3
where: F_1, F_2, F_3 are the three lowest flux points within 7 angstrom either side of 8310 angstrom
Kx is 12.5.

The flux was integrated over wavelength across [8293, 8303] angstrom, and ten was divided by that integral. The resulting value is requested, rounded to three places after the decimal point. 0.078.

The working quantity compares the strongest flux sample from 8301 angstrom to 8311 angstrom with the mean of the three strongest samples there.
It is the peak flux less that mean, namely 0.23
